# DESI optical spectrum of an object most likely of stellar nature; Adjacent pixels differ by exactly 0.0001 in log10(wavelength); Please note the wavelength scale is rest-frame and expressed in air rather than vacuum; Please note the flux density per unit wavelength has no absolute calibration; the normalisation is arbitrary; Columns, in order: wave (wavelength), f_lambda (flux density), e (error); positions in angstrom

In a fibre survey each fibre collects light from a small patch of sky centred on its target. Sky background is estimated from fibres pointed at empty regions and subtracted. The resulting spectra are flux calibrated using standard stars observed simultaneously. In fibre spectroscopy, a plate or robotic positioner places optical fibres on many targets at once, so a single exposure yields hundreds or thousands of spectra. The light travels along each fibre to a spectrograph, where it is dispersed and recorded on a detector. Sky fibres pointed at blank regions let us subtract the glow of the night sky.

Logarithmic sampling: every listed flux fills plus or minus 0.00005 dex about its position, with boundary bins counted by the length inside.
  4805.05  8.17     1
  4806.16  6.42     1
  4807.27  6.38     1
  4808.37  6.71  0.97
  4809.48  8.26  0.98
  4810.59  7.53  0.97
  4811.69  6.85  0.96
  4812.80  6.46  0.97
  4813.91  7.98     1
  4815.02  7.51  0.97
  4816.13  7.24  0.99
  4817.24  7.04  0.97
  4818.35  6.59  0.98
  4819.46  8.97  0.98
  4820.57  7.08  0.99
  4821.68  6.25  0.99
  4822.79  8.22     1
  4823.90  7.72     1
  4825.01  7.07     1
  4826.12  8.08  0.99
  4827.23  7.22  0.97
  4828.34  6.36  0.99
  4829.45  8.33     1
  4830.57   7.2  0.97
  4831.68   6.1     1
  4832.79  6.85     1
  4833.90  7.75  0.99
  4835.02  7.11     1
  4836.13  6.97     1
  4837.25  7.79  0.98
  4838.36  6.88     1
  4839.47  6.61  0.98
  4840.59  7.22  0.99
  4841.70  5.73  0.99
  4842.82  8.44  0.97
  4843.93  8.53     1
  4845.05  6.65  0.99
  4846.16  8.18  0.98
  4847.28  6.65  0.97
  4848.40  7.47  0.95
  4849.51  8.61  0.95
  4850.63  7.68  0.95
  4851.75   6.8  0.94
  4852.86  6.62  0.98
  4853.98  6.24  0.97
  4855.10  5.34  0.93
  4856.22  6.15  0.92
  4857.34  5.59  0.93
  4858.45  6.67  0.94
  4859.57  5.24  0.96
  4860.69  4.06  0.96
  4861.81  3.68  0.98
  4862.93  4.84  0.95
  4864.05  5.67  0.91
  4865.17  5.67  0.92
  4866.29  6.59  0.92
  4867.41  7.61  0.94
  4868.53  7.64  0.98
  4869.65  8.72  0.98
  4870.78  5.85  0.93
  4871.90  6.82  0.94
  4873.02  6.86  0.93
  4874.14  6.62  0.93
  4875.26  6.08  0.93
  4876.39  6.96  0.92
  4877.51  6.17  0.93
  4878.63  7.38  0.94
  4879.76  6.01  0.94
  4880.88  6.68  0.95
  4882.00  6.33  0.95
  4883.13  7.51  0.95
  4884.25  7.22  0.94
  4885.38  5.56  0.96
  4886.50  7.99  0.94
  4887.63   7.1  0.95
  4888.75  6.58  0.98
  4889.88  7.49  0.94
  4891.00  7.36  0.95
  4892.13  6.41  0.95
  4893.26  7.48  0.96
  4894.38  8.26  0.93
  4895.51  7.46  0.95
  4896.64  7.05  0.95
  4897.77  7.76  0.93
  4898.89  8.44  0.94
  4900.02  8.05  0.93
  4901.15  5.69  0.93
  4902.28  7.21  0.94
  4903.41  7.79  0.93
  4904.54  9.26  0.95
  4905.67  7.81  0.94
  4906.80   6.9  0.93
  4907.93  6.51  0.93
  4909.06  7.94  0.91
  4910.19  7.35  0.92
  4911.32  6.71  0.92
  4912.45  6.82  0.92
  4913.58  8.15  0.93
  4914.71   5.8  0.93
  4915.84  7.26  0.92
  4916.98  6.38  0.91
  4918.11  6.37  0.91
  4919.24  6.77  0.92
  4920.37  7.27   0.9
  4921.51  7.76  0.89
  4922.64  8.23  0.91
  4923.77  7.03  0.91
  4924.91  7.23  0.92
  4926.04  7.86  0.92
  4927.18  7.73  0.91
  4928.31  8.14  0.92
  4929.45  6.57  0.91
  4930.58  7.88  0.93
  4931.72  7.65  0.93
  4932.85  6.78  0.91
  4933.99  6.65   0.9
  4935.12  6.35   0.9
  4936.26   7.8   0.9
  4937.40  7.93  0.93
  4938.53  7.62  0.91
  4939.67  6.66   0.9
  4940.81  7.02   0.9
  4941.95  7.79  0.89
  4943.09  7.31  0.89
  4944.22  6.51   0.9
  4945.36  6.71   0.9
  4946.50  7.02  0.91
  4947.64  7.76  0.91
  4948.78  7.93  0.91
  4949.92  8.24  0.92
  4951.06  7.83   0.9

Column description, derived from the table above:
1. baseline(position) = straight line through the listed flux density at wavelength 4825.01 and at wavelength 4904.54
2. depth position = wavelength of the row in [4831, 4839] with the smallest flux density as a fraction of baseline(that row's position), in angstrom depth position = 4831.68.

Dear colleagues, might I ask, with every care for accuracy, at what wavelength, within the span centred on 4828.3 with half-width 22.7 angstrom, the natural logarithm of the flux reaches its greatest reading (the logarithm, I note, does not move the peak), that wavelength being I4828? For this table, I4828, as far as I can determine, 4819.46 angstrom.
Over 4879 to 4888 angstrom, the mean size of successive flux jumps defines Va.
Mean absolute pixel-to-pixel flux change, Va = 1.1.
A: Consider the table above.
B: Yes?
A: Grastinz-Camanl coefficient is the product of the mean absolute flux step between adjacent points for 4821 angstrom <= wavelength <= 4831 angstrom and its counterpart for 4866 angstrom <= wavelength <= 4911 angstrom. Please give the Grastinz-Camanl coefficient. 1.05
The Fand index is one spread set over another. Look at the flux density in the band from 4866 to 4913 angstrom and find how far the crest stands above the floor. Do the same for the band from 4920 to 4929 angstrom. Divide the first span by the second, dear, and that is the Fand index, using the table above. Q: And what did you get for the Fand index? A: 3.08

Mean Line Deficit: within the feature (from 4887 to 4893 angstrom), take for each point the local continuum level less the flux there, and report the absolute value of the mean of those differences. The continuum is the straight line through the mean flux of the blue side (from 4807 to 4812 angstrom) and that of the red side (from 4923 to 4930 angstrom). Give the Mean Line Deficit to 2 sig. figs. 0.35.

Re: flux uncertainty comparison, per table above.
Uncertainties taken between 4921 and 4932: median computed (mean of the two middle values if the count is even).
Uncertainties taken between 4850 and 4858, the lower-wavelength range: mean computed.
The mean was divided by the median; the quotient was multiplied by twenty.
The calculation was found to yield 20.7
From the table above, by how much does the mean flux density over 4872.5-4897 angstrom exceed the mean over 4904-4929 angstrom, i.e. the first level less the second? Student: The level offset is -0.4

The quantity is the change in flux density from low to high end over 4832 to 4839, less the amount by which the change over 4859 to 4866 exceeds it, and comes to 0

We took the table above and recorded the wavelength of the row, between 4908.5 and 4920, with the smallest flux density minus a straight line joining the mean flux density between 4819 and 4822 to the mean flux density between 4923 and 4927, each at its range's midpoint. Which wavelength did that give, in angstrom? 4914.71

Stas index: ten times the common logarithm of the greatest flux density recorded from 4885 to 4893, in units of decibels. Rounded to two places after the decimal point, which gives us 9.03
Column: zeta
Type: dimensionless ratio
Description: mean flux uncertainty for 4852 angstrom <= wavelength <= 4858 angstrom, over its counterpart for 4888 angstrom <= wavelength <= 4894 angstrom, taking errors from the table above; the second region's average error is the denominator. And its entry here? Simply 0.990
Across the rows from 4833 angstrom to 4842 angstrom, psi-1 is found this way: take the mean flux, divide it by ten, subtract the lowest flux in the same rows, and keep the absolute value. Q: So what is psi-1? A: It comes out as 5.03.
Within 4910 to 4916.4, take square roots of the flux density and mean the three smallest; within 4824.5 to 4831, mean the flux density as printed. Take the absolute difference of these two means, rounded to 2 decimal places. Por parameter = 4.84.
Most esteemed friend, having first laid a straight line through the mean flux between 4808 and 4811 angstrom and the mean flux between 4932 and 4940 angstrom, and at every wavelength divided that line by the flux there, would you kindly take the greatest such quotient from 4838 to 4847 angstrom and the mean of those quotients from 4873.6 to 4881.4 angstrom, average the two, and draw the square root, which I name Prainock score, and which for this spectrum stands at 1.10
